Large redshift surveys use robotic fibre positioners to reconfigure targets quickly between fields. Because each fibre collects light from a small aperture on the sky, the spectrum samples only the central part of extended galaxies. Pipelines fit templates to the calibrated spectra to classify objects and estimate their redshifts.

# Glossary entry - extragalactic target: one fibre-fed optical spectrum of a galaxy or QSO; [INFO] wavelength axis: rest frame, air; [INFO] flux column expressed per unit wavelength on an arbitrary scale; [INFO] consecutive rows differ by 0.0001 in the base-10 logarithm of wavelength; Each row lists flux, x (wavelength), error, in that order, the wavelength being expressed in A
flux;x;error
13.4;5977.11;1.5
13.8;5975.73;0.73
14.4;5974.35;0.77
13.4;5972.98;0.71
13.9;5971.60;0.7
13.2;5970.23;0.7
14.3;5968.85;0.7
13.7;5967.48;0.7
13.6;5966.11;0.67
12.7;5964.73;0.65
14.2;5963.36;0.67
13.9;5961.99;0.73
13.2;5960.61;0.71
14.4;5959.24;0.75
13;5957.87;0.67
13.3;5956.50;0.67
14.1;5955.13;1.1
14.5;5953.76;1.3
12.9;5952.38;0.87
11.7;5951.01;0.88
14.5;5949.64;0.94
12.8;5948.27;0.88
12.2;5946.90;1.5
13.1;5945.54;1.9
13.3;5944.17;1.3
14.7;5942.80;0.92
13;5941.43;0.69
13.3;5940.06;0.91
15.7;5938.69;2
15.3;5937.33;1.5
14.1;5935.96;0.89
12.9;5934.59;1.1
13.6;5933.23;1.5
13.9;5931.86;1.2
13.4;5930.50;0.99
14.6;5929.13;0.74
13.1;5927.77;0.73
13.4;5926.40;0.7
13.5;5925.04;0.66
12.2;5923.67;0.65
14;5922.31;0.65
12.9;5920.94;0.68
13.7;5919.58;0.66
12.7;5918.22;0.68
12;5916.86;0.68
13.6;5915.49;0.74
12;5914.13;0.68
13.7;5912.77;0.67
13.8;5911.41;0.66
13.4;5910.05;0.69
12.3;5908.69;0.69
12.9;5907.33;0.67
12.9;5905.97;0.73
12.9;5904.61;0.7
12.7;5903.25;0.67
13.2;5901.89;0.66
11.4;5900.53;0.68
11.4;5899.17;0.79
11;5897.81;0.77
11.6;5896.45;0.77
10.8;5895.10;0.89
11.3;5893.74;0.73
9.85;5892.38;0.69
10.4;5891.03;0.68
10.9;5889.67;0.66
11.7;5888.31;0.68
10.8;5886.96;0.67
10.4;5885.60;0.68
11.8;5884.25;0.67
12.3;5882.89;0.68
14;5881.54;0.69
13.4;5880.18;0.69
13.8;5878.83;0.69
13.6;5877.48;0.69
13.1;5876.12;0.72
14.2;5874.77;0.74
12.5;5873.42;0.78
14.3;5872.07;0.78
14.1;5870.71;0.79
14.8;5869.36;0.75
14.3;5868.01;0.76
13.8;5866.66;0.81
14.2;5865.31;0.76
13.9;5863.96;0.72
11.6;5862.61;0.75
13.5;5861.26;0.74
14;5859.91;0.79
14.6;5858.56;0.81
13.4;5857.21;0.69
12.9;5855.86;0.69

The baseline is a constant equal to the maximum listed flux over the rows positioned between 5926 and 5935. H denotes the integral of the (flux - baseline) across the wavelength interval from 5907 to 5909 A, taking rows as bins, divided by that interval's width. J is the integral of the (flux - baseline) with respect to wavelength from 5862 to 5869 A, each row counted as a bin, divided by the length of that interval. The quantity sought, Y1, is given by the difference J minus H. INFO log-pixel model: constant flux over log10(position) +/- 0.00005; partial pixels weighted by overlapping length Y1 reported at 1.0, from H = -2.0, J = -1.0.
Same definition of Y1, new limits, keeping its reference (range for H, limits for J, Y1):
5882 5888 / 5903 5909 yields 1.3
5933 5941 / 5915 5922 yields -1.1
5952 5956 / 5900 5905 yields -1.3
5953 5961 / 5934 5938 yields 0.4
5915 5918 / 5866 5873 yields 1.5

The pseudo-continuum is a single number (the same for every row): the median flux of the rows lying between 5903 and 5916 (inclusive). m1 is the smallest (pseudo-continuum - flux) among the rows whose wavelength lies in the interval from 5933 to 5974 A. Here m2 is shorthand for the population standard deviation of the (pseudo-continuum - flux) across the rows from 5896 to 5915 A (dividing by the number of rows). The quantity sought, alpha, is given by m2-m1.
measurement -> 3.7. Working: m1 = -2.8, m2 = 0.87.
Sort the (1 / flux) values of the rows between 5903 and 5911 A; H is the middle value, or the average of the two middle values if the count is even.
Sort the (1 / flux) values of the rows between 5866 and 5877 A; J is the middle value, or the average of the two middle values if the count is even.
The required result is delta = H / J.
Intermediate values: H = 0.078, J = 0.071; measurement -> 1.10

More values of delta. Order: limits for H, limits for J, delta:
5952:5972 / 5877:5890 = 0.88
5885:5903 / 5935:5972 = 1.24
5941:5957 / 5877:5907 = 0.88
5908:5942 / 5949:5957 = 1.02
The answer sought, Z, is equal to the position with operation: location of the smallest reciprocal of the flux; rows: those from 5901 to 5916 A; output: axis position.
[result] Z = 5911.41 A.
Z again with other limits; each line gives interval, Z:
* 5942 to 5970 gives 5942.80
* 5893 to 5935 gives 5929.13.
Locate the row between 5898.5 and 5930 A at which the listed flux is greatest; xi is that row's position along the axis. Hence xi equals 5929.13 A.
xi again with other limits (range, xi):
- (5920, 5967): 5938.69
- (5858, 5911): 5869.36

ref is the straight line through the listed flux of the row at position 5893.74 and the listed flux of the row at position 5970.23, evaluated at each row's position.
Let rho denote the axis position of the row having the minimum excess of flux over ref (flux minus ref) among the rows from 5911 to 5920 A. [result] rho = 5916.86 A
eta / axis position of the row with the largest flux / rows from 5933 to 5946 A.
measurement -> 5938.69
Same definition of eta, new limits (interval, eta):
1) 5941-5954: 5942.80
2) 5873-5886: 5874.77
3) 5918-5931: 5929.13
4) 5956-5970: 5959.24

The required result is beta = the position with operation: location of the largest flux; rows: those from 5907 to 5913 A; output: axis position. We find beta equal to 5911.41 A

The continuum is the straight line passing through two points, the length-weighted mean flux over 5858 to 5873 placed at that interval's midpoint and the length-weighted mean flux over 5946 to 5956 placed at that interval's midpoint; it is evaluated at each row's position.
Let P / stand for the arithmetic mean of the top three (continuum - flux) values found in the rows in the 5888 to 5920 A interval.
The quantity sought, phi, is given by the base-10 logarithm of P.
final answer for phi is 0.52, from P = 3.33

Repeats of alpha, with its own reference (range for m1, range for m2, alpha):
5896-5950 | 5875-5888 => 4.1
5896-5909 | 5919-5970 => 1.1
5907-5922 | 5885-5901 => 1.4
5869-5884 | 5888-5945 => 3.2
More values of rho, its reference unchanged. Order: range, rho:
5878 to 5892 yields 5891.03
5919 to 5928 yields 5923.67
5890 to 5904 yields 5892.38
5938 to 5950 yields 5946.90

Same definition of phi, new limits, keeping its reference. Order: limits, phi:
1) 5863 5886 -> 0.35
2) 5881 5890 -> 0.48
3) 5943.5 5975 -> 0.01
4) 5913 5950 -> 0.15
